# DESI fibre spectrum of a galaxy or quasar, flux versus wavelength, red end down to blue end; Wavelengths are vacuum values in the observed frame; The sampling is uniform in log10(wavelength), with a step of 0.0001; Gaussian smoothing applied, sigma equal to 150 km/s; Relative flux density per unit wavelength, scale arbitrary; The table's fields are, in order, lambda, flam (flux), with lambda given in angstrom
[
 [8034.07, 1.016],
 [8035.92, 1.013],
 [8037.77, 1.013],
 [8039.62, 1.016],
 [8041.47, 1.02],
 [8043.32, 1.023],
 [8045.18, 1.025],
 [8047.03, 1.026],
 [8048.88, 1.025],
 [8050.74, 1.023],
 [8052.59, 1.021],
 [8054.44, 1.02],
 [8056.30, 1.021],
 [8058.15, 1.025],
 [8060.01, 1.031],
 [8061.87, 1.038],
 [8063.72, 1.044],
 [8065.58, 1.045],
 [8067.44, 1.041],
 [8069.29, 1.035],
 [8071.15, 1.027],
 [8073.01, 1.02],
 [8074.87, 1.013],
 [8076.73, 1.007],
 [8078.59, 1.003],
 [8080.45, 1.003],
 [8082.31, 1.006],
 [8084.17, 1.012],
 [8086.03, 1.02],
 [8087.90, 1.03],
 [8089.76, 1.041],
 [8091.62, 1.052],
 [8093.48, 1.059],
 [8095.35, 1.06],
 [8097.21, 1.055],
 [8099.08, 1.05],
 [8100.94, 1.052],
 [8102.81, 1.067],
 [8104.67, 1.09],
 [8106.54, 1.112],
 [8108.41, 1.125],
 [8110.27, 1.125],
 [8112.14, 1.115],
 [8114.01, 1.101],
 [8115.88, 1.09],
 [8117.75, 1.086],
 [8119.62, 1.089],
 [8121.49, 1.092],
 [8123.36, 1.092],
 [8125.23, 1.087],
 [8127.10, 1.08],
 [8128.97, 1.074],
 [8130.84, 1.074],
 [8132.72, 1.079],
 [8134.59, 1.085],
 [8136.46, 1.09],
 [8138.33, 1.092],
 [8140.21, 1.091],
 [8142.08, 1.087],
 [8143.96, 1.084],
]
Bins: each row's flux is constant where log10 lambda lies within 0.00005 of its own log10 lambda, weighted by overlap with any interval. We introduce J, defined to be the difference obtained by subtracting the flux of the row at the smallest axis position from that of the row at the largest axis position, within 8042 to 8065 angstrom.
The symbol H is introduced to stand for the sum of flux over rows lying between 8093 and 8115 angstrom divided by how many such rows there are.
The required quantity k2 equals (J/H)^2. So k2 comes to 0.0004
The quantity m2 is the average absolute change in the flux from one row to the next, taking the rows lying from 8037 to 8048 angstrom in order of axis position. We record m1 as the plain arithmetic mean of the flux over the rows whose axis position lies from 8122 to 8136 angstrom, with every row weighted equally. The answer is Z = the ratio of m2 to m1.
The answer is 0.0024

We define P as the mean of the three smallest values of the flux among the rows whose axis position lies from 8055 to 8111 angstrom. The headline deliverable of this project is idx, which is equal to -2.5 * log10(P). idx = 0.00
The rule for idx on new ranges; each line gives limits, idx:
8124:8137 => -0.08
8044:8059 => -0.02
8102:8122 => -0.08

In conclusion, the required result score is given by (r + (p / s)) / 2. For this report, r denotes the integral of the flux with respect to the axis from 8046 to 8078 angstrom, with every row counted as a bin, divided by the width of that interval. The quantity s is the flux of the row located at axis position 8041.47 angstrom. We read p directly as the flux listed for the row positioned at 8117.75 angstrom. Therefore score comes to 1.046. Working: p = 1.086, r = 1.027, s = 1.02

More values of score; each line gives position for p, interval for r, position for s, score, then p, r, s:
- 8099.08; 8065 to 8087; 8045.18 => 1.022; 1.05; 1.019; 1.025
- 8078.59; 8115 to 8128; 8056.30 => 1.035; 1.003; 1.088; 1.021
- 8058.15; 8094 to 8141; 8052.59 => 1.045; 1.025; 1.086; 1.021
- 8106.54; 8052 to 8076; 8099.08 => 1.044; 1.112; 1.029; 1.05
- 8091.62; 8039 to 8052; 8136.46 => 0.994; 1.052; 1.023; 1.09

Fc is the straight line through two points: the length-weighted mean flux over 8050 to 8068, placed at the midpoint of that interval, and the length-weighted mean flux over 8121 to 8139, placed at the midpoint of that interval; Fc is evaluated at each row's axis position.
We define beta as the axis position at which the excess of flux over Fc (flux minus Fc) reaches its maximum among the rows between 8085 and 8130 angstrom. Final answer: 8108.41 angstrom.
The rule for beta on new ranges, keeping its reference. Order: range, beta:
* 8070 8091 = 8071.15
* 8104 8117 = 8108.41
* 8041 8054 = 8045.18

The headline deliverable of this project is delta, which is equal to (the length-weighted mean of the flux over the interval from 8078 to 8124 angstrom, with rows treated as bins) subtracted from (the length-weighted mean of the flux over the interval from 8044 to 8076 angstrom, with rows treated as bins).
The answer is -0.04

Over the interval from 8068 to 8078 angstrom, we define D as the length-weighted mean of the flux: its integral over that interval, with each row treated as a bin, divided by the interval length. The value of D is 1.02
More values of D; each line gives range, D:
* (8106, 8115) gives 1.12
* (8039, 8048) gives 1.02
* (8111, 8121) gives 1.10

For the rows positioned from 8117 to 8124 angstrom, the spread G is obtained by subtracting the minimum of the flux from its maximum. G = 0.006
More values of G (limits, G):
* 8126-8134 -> 0.006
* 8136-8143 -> 0.005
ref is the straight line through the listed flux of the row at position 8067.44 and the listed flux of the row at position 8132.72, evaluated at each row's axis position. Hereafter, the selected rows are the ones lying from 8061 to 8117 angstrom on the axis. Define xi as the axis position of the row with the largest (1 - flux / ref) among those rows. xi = 8080.45 angstrom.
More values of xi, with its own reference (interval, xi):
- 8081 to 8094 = 8082.31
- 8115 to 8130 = 8128.97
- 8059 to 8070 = 8069.29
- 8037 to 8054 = 8052.59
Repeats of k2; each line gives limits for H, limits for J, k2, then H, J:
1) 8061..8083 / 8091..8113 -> 0.0038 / 1.02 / 0.063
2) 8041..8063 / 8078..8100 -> 0.0021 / 1.02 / 0.047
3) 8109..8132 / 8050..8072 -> 0.0000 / 1.09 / 0.004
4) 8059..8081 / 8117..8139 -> 0.0000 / 1.03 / 0.006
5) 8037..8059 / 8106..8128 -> 0.0010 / 1.02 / -0.032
